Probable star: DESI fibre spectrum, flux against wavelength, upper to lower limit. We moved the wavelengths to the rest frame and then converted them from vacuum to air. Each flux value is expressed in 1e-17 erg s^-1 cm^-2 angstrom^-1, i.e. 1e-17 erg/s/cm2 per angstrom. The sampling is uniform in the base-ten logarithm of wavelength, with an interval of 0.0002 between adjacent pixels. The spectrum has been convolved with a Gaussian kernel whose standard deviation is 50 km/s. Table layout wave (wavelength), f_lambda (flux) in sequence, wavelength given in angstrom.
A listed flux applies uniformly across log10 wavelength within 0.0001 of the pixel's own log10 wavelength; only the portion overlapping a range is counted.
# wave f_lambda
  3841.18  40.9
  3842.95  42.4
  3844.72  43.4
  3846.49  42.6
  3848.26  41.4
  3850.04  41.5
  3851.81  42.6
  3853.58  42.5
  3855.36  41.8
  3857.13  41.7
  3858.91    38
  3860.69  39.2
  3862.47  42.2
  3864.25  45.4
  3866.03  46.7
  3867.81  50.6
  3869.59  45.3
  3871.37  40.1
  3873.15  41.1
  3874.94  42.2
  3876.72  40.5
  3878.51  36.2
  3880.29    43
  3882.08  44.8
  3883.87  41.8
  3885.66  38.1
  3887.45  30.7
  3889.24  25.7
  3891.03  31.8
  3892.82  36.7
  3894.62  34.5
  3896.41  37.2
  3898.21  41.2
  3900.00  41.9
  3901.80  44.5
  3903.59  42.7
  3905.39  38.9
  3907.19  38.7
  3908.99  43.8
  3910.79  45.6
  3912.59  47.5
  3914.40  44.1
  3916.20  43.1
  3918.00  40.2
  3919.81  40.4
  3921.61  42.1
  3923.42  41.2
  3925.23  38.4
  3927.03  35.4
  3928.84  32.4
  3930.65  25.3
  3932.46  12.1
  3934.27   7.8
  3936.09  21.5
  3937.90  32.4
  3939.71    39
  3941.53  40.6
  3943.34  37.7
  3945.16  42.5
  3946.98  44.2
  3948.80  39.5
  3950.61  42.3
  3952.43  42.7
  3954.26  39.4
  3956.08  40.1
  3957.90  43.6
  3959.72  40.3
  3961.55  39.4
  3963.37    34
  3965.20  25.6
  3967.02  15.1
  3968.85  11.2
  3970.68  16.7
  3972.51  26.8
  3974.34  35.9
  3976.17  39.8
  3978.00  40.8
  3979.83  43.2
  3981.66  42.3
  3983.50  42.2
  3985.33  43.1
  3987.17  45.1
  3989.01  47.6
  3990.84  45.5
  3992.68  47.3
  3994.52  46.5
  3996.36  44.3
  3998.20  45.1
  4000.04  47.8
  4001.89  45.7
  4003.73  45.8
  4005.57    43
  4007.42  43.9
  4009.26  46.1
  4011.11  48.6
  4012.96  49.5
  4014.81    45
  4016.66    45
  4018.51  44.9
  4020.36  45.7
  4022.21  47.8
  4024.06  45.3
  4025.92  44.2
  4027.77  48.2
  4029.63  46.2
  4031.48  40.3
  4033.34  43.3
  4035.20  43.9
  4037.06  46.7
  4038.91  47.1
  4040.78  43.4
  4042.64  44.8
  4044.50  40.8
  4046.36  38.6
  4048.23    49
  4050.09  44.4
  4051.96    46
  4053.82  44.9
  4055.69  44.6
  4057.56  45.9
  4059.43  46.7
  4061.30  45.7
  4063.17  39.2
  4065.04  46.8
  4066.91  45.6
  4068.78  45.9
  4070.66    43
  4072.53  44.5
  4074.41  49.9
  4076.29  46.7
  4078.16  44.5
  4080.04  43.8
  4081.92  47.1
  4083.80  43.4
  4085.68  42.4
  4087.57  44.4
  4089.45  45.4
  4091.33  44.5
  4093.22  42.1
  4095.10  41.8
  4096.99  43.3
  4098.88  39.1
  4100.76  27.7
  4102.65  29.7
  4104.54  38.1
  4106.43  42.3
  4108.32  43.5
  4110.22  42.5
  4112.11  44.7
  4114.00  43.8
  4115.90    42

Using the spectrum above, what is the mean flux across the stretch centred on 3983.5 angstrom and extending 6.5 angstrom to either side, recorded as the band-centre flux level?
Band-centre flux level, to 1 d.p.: 43.5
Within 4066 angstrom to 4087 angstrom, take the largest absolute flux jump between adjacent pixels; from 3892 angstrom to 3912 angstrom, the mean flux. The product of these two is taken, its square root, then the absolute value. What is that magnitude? 14.8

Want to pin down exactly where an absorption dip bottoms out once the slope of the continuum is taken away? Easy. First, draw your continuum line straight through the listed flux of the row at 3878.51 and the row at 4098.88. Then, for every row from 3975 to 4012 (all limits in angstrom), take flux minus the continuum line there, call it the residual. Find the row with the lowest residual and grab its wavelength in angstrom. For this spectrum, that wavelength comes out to 3976.17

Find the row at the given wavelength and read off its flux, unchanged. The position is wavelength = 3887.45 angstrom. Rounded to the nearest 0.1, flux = 30.7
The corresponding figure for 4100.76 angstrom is 27.7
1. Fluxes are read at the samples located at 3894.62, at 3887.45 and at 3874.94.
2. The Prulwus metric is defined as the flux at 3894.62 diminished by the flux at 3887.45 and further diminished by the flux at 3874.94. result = -38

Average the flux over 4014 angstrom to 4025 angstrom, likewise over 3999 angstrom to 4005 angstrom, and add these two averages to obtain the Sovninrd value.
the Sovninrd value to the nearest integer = 92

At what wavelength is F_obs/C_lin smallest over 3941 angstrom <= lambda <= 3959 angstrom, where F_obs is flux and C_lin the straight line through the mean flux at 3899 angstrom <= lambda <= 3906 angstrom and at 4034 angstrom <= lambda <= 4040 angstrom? 3943.34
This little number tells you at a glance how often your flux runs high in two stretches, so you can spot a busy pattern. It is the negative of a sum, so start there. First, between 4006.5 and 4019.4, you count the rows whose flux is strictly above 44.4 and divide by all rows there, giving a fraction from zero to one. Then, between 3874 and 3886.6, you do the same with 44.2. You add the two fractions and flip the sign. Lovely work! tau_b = -1.0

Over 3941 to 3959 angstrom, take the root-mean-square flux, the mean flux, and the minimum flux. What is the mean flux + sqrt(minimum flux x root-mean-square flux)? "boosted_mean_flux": 81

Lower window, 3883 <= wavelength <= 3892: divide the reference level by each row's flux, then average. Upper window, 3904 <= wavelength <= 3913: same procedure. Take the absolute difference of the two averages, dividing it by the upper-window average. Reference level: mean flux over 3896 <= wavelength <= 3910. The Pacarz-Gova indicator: 0.30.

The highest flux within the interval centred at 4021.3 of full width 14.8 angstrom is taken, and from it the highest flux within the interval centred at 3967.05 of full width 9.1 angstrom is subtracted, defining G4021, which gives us 14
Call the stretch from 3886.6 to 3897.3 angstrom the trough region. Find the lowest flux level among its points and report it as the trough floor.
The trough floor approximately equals 25.7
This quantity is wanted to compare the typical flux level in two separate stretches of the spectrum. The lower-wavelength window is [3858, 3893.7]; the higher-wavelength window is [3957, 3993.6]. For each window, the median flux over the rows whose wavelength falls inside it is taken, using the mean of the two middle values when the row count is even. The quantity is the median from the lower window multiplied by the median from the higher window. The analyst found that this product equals 1654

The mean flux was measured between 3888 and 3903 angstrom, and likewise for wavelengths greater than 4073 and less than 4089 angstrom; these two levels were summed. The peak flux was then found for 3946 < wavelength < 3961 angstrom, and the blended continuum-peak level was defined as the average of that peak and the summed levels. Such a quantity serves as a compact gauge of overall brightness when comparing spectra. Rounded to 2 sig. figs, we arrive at 63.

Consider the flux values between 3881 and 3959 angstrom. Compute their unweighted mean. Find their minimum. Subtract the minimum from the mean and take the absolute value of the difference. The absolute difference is 30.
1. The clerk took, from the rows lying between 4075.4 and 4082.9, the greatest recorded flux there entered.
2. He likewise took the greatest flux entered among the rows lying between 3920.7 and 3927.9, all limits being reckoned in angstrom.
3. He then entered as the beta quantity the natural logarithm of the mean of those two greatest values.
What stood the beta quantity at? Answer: 3.80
